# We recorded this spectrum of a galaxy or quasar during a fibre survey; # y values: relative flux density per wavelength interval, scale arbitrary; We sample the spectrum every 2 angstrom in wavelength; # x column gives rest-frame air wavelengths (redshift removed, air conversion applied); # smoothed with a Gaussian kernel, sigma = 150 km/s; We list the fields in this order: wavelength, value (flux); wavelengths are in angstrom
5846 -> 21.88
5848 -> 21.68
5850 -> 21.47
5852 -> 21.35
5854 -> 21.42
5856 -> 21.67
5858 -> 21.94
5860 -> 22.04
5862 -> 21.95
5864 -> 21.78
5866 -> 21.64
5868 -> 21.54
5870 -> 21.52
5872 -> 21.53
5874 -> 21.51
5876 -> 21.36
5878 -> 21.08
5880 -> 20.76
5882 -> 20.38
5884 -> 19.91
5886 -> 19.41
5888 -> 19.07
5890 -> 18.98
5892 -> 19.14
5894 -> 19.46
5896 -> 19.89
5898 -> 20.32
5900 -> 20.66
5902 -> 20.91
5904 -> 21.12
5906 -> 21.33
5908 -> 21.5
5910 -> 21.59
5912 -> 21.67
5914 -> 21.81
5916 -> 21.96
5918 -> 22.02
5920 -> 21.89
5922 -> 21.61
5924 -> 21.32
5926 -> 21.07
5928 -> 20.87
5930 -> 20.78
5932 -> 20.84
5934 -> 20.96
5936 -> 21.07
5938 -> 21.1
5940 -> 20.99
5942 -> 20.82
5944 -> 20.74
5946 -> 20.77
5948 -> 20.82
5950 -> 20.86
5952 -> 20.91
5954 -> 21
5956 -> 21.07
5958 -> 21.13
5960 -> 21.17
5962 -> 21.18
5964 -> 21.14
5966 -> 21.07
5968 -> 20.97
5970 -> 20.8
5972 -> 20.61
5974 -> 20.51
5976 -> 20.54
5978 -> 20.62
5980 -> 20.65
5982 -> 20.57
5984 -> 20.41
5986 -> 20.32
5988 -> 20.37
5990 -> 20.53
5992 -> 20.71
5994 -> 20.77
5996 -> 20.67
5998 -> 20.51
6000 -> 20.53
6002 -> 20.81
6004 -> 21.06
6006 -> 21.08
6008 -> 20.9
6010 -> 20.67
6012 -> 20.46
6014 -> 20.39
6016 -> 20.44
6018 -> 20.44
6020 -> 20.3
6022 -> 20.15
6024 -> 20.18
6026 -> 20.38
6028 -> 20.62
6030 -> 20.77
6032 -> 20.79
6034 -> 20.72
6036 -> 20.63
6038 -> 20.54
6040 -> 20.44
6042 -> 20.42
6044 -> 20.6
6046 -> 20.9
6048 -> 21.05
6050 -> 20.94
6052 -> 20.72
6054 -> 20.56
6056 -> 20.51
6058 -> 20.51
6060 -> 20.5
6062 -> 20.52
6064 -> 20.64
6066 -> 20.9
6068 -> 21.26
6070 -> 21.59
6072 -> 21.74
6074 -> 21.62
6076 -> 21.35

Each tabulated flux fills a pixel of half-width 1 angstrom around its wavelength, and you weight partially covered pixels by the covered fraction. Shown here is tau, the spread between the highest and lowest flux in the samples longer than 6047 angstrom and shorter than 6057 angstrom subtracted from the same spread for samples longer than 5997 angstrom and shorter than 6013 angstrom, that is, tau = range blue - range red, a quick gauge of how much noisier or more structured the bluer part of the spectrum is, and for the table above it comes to 0.1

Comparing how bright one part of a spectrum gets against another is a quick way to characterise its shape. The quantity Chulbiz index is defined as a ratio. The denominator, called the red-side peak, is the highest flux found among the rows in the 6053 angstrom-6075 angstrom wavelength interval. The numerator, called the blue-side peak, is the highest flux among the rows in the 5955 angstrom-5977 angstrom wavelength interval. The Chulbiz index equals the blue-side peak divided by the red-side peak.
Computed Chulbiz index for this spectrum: 0.97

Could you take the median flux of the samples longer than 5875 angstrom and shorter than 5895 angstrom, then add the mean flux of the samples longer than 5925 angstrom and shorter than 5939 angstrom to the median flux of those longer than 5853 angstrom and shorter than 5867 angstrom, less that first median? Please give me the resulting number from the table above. 23.1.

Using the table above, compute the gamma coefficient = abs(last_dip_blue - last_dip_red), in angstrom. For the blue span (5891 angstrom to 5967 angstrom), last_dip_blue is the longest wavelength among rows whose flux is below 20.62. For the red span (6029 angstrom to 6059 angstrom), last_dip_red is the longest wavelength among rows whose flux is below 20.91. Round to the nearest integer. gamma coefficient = 160 angstrom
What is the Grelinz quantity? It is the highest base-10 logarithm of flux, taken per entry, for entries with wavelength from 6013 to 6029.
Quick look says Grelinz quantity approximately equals 1.31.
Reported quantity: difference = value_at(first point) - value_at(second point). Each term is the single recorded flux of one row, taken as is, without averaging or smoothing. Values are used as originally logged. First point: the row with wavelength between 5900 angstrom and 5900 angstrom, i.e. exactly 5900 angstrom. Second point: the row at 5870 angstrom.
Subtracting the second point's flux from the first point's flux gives -0.86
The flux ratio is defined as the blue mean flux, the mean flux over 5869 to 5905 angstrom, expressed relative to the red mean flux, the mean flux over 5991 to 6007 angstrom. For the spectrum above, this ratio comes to 0.982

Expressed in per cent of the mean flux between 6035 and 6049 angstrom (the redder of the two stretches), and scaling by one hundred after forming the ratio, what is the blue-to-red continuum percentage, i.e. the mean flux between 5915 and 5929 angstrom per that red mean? 104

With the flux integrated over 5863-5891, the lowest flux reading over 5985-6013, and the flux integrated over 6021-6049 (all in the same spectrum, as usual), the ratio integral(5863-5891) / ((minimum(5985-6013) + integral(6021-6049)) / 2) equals 1.95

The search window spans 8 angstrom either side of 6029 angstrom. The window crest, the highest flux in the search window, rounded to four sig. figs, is 20.79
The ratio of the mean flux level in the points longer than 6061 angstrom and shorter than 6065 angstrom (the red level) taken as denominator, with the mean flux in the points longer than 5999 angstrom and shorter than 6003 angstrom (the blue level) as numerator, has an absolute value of 1.00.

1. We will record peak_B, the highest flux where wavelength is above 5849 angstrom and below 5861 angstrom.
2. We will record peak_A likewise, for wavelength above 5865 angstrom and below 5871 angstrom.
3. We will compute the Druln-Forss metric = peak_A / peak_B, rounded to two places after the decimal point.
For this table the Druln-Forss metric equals 0.98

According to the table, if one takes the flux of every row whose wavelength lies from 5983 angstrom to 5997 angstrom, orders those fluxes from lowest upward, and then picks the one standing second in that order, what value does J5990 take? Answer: 20.37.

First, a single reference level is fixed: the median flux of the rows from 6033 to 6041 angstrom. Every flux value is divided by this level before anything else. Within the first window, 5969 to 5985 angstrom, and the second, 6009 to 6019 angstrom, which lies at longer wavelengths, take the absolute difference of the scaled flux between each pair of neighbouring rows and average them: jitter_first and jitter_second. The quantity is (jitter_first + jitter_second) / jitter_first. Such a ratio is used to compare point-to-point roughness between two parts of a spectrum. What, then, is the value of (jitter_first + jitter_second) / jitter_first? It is 1.86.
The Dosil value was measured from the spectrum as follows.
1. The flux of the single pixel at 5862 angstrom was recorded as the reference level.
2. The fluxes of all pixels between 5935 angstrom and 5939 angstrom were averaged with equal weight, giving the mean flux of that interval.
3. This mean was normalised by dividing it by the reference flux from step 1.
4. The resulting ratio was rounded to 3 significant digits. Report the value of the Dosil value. 0.961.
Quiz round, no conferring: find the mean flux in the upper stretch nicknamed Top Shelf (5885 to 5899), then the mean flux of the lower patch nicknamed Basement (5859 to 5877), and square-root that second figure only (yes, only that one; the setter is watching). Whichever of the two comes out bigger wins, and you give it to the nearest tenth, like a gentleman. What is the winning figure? 19.5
